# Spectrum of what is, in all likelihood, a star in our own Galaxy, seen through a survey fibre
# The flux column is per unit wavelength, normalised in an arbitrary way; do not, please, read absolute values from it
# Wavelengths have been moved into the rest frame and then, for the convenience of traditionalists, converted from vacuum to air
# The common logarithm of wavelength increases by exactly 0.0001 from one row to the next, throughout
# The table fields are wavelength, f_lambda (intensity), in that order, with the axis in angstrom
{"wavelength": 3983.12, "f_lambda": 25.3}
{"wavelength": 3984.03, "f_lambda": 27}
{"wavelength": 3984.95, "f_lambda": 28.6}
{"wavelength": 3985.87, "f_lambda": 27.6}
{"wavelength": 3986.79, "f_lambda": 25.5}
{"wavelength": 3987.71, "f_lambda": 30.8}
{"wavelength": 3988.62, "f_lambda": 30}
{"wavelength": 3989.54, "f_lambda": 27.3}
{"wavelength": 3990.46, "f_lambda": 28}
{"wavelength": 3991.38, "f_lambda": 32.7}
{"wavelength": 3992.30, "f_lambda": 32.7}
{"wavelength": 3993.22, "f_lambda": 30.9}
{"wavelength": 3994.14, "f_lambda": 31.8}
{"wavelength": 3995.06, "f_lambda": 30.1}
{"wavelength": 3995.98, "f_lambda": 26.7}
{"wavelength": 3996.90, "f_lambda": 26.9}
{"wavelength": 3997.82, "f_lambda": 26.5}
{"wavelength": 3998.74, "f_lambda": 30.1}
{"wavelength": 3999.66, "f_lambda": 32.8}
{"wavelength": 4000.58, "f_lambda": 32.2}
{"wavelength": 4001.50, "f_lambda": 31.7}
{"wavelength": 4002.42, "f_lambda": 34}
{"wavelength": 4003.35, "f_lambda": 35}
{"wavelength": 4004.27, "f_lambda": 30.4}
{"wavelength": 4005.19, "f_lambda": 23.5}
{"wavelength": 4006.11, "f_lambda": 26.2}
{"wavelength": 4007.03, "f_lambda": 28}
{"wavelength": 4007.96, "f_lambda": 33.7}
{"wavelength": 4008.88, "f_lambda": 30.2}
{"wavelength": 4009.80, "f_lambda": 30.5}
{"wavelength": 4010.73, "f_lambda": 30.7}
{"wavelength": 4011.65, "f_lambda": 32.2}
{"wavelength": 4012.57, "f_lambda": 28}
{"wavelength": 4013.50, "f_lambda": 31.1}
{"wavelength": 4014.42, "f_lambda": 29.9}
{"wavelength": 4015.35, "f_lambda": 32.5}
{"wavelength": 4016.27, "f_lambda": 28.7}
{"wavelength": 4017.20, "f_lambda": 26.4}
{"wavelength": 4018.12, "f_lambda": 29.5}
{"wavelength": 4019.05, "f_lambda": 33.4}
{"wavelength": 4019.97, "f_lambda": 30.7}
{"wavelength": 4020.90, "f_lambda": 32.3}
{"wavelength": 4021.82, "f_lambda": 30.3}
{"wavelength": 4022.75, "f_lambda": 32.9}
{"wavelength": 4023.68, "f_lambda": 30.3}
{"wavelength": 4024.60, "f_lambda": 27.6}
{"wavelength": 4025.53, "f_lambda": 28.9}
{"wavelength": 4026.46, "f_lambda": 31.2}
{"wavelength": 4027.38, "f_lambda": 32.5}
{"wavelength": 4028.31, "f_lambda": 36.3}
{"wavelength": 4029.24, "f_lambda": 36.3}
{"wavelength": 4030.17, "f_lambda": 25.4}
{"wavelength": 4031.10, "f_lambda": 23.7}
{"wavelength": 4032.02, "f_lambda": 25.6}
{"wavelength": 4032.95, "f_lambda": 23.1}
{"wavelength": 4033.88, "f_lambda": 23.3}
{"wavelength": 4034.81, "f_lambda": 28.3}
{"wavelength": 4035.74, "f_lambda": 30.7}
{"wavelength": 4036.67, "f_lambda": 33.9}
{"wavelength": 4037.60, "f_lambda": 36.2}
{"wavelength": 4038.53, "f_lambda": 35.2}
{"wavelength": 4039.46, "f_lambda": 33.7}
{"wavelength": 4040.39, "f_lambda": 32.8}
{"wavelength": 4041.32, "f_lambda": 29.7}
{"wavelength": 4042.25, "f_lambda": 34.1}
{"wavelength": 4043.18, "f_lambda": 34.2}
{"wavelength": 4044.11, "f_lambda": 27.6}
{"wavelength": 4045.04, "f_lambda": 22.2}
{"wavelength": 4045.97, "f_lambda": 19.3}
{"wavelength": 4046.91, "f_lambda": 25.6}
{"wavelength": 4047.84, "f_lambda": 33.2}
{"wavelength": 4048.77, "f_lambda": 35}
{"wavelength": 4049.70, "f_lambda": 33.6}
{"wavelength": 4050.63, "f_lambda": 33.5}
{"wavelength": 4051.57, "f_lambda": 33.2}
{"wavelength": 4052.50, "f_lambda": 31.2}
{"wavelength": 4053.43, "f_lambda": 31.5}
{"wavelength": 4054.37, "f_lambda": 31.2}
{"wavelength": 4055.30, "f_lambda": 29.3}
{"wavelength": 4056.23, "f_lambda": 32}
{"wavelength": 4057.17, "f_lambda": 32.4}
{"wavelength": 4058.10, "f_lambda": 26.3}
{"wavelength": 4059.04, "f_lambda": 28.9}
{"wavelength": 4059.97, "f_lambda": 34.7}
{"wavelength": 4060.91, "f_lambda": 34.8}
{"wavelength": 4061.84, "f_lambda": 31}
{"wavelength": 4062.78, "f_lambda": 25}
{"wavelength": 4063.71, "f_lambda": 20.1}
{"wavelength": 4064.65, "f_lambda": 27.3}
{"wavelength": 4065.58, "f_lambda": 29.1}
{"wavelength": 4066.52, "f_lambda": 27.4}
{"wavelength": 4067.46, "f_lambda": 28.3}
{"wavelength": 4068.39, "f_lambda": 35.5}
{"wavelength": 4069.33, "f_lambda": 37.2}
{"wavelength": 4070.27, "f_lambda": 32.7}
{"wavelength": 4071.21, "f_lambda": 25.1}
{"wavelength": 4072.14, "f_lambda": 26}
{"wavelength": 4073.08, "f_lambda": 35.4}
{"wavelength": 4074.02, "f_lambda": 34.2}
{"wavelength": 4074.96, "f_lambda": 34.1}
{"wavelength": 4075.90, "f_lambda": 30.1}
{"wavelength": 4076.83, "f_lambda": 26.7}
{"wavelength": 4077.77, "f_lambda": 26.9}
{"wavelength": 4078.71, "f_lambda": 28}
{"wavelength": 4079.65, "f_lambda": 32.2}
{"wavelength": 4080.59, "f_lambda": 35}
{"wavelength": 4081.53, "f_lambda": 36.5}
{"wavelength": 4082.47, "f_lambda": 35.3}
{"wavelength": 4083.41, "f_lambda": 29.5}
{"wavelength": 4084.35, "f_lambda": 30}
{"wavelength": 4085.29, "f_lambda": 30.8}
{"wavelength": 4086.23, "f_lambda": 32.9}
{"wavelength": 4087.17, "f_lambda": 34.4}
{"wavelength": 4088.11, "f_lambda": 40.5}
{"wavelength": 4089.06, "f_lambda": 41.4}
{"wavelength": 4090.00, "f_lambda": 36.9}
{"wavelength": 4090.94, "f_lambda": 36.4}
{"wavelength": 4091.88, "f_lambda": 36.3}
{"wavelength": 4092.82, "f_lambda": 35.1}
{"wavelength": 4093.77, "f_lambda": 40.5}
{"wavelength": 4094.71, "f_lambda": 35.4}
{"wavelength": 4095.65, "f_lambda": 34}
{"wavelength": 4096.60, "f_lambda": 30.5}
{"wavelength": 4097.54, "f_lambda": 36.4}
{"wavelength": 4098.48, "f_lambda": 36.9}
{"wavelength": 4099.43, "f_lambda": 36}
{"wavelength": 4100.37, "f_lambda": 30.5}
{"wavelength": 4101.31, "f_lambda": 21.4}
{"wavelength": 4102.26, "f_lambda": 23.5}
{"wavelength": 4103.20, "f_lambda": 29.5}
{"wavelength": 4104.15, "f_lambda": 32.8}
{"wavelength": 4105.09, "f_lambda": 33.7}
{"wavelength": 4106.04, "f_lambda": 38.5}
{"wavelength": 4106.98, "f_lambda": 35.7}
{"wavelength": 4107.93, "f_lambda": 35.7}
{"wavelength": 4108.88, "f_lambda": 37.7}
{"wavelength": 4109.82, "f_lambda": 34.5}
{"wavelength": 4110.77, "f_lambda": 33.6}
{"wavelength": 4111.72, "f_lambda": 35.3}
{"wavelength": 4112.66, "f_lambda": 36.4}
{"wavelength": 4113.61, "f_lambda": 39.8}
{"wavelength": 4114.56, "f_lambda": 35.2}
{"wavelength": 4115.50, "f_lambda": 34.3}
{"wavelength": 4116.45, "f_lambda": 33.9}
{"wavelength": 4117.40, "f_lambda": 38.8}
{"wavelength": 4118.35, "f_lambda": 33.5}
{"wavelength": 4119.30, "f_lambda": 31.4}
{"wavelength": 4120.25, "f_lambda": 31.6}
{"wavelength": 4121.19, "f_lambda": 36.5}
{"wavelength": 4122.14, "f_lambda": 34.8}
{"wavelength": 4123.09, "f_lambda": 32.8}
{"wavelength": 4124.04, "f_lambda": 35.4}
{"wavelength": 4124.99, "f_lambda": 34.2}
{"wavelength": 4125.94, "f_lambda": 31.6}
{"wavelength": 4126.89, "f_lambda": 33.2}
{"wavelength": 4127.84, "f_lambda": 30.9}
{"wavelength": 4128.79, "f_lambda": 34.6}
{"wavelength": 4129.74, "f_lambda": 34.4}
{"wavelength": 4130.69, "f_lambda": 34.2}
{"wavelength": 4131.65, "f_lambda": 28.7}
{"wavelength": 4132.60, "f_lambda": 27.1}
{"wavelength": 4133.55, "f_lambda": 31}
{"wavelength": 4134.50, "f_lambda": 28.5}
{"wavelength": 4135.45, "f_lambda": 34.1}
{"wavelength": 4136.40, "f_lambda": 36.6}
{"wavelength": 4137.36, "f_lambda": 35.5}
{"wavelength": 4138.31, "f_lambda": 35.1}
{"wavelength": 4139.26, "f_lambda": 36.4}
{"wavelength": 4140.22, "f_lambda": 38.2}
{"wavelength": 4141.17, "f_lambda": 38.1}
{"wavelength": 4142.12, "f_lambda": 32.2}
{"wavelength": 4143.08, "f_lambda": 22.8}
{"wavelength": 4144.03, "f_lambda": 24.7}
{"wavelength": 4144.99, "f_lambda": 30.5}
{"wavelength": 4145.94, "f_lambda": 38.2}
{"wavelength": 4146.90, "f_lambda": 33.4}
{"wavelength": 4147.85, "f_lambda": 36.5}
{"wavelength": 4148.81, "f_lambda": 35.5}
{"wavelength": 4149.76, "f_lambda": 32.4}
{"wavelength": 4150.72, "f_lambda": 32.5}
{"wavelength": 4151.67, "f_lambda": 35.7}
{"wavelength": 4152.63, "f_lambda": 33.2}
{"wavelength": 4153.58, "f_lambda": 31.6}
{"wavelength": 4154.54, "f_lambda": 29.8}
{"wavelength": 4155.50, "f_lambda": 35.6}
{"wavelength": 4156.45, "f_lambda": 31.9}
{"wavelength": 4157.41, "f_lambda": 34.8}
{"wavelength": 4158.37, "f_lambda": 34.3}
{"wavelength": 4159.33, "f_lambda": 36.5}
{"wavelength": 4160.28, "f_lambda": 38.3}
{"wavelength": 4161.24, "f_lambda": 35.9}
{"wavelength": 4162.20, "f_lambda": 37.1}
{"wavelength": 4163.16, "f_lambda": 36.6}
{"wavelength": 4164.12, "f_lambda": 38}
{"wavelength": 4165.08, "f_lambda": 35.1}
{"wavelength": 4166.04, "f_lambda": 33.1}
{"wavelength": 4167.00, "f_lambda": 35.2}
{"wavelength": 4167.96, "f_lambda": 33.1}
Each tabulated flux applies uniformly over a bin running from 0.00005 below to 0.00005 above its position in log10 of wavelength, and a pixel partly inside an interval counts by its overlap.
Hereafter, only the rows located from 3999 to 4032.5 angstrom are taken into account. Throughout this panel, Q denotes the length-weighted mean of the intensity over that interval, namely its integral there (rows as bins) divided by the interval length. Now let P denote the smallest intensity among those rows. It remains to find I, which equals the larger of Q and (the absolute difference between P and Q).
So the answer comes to 30.4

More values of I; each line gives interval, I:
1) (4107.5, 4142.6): 34.2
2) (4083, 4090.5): 34.6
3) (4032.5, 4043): 31.1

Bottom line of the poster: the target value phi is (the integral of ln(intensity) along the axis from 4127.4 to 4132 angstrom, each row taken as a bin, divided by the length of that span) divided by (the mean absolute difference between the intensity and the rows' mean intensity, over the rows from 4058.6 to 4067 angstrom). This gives 1.0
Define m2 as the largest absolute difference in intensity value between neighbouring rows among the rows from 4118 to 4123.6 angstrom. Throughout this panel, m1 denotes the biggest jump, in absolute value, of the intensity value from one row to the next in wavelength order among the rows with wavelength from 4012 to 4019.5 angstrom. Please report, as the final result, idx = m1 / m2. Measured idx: 0.80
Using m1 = 3.9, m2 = 5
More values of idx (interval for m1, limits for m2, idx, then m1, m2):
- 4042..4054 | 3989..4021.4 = 1.10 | 7.6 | 7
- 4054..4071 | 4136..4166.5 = 0.77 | 7.2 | 9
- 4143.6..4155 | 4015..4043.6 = 0.71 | 7.7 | 11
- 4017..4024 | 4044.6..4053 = 0.51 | 3.9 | 8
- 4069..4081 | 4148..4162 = 1.62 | 9.4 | 6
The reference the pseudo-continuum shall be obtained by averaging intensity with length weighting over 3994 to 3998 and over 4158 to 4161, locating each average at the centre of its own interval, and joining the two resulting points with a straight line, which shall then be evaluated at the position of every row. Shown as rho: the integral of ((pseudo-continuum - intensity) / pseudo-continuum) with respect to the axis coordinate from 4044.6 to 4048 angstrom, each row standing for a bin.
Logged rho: 0.7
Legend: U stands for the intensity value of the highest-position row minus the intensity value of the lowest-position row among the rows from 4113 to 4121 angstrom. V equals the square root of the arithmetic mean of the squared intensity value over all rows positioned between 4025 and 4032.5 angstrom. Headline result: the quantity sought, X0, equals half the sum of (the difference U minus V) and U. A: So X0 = -23.4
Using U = -8.2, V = 30.3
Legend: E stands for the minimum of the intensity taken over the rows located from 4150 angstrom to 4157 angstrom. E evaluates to 29.8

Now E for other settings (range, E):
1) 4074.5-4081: 26.7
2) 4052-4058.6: 26.3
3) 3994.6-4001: 26.5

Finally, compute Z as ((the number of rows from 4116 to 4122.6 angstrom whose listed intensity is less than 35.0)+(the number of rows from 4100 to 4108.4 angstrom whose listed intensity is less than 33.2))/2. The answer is 5.0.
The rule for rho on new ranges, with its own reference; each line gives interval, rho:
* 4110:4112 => 0.0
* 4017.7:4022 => -0.3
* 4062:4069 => 0.9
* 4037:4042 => -0.5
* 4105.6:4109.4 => -0.3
